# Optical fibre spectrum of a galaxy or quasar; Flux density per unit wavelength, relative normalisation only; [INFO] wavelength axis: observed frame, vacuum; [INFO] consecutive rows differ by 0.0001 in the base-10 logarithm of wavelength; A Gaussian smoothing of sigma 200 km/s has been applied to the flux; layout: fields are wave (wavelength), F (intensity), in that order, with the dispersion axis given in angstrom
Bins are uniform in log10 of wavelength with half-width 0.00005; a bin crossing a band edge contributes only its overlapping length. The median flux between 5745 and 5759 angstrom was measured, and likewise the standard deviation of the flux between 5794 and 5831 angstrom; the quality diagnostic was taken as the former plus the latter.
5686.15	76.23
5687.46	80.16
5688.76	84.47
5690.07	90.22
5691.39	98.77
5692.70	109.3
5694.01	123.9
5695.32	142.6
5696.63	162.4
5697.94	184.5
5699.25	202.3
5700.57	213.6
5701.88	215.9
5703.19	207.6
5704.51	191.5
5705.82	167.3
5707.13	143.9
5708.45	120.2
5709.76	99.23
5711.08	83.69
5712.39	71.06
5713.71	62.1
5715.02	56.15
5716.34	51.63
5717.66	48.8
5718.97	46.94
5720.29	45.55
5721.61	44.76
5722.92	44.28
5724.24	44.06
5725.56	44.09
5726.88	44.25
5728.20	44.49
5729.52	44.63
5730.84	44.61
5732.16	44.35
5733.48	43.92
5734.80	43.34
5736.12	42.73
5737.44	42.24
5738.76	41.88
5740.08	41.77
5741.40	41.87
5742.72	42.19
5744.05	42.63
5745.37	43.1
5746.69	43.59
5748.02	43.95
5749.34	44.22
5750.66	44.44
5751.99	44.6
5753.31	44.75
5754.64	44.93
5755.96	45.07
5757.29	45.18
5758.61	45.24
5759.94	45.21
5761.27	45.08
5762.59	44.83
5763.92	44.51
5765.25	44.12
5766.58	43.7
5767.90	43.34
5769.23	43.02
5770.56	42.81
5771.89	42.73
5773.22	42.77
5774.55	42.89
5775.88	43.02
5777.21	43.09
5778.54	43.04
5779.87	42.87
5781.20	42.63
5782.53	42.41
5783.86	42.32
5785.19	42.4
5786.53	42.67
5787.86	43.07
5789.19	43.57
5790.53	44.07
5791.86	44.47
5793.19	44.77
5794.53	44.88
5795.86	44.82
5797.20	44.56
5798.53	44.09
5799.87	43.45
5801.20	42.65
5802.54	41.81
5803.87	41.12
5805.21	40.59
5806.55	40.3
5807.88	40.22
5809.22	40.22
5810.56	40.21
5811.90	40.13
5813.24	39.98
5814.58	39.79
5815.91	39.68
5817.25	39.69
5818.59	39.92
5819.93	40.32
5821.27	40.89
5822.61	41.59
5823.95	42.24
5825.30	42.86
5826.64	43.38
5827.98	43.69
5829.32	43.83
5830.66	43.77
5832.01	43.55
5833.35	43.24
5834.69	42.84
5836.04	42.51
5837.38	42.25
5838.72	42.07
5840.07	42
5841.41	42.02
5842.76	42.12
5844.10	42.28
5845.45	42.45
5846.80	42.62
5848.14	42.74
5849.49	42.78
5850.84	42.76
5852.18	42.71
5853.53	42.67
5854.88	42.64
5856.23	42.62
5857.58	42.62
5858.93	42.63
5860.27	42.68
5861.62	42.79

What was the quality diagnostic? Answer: 46.4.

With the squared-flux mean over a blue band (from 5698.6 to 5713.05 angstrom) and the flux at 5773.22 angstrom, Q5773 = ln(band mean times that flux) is 13.96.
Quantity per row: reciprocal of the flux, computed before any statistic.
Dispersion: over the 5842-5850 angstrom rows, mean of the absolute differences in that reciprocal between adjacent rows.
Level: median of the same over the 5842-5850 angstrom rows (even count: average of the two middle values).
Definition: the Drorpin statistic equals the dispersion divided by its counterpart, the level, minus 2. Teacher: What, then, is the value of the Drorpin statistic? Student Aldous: -2.00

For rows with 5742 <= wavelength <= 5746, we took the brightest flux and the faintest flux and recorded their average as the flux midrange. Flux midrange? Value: 42.6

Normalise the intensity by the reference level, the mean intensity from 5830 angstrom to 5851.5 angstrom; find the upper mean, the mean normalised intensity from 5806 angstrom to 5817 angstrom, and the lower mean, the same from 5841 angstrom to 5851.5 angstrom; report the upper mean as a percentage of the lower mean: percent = 94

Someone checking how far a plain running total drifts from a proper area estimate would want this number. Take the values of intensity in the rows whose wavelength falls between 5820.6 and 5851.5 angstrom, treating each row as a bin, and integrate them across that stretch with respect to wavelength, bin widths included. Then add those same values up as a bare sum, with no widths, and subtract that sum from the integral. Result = 337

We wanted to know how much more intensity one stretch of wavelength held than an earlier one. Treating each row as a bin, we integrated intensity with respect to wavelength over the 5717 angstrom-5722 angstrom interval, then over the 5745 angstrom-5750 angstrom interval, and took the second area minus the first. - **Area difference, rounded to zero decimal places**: -14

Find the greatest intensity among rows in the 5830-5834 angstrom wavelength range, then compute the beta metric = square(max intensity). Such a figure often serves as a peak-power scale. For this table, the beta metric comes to 1916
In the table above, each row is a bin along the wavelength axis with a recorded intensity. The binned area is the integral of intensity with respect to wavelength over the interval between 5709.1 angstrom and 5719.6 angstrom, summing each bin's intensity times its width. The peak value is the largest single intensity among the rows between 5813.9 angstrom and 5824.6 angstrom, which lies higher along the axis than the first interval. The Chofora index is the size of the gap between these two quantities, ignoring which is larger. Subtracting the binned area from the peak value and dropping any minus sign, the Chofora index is 641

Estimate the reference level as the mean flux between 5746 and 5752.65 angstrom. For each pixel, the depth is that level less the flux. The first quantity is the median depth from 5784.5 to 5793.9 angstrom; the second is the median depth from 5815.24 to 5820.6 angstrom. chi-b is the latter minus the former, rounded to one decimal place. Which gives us 3.8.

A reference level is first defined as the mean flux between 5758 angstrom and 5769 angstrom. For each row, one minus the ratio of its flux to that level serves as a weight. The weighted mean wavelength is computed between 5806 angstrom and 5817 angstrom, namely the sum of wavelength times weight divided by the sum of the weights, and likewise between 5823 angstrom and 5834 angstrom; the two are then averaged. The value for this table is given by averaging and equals 5819.6 angstrom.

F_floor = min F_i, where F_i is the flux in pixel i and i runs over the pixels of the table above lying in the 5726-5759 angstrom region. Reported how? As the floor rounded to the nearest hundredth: 41.77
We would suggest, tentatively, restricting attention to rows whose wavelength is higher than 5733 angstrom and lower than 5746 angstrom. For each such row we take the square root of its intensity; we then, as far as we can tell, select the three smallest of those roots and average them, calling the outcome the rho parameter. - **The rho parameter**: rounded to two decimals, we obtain 6.47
